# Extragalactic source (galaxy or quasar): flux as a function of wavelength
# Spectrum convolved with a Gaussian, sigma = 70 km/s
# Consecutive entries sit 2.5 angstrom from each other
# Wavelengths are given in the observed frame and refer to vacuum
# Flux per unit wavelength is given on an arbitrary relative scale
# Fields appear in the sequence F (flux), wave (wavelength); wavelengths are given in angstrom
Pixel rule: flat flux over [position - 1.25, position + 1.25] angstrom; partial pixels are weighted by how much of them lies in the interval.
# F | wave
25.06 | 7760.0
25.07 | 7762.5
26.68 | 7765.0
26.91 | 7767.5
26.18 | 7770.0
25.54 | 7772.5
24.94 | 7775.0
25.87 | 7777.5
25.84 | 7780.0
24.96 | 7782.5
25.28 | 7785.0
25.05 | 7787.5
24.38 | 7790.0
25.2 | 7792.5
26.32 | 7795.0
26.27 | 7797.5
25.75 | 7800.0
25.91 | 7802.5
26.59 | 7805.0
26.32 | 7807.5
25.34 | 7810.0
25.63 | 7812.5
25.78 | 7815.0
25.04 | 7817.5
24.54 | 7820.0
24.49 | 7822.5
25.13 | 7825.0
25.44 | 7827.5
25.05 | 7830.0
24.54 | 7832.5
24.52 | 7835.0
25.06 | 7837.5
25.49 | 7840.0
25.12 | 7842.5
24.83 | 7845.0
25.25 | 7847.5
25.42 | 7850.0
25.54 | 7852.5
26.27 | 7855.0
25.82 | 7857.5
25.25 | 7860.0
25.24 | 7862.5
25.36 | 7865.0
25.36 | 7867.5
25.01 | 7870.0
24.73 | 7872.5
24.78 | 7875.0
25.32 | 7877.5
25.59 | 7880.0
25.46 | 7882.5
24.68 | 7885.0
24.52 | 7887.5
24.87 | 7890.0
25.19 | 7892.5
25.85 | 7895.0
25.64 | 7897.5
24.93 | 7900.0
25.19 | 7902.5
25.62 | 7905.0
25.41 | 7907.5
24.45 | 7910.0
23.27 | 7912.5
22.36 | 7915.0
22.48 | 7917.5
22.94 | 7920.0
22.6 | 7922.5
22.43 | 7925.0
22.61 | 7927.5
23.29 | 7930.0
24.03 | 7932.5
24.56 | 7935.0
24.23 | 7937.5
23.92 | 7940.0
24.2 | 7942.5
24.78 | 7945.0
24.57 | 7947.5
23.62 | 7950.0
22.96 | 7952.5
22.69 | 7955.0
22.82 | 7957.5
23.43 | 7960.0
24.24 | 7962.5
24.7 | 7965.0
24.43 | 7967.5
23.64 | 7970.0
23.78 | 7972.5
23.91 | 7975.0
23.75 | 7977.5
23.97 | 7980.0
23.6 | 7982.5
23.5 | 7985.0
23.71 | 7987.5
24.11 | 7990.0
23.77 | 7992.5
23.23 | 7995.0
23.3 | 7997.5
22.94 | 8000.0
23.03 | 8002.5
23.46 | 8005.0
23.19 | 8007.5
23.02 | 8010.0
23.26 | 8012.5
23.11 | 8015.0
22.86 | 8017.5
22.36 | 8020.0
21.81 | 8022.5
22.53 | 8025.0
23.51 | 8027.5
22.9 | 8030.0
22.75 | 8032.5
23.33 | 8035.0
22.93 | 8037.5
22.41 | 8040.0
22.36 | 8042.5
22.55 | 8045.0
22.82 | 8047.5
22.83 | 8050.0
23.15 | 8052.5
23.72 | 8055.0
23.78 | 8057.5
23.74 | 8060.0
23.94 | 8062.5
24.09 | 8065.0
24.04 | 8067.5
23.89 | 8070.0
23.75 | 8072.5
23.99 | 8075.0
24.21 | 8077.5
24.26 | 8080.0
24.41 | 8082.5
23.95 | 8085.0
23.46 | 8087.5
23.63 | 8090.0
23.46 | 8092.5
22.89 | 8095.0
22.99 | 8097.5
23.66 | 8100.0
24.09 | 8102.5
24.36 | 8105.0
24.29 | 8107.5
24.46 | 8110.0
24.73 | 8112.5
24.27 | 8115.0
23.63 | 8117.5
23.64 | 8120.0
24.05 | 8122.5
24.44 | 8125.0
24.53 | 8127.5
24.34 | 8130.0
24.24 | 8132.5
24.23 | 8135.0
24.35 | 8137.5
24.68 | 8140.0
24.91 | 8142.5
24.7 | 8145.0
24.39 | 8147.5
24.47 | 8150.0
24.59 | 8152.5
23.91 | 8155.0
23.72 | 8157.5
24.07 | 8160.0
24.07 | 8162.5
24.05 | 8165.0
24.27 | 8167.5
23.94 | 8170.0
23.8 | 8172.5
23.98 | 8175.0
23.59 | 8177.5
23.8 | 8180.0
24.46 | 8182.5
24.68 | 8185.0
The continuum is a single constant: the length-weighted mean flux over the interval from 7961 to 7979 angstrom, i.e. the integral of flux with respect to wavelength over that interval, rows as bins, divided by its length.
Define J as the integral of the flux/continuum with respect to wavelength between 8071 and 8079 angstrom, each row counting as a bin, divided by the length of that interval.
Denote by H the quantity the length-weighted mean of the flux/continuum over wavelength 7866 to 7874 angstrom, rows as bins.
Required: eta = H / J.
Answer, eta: 1.044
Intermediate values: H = 1.04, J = 1.00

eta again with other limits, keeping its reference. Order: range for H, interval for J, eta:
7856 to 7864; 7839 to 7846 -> 1.013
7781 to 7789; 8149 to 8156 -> 1.031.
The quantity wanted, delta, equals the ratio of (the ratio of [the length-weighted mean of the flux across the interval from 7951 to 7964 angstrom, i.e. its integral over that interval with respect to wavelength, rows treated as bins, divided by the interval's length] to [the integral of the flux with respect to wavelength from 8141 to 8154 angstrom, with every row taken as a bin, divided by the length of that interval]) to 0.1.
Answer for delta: 9.5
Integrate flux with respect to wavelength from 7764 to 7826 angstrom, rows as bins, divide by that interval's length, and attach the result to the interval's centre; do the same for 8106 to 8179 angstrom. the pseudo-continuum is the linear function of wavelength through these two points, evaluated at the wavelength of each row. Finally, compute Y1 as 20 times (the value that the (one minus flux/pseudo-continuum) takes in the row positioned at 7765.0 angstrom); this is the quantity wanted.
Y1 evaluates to -0.75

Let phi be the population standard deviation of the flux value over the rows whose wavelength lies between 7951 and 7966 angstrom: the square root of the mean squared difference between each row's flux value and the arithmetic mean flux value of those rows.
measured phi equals 0.75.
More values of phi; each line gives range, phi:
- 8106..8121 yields 0.41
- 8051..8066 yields 0.29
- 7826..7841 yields 0.38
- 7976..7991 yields 0.21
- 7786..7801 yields 0.69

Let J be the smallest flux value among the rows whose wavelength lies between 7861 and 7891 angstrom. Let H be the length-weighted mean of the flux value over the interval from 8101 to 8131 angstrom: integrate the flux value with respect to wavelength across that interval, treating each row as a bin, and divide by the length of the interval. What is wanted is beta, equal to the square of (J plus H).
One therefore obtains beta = 2377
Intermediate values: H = 24.2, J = 24.52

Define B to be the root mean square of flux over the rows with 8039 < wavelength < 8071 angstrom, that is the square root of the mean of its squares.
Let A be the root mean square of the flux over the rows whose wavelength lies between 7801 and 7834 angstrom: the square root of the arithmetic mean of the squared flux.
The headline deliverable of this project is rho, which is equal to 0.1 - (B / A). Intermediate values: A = 25.4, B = 23.3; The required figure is -0.820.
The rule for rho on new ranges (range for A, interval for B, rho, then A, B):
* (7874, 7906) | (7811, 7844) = -0.894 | 25.2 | 25.1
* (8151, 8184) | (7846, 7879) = -0.955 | 24.0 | 25.3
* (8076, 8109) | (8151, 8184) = -0.908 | 23.8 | 24.0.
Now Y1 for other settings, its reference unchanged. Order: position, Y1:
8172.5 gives 0.25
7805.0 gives -0.81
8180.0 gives 0.22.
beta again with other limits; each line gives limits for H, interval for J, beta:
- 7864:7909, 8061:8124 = 2312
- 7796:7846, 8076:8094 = 2382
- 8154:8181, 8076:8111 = 2192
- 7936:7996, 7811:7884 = 2334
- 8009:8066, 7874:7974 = 2060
